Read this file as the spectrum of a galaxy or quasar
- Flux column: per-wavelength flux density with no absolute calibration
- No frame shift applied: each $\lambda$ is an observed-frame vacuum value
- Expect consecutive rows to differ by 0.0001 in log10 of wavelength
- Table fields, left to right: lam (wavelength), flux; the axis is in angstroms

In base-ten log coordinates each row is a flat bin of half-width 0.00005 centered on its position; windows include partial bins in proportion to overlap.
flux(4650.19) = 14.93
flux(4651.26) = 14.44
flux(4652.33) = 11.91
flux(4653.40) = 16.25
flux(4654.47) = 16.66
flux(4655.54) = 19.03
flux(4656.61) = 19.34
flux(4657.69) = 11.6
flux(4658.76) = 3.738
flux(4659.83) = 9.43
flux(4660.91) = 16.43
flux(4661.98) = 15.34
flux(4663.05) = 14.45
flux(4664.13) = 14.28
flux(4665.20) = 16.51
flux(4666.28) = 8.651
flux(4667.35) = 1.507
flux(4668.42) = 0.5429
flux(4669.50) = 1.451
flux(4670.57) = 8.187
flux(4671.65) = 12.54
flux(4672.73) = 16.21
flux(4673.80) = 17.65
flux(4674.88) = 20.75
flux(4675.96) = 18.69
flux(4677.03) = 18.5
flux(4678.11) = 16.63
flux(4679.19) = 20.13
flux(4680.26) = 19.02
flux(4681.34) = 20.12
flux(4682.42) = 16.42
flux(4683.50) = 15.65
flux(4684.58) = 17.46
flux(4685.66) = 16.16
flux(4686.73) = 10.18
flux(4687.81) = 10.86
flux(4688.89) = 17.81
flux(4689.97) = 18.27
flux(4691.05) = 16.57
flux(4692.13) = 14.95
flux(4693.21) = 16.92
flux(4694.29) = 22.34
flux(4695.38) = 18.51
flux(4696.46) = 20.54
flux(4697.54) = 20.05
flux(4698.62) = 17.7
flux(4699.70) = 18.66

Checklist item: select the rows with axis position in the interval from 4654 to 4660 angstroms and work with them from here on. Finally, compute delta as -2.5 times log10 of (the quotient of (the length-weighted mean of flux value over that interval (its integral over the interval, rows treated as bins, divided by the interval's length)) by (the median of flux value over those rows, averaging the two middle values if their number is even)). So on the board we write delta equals 0.05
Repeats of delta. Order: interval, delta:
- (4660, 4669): 0.30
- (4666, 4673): 0.23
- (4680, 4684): 0.00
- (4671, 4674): 0.09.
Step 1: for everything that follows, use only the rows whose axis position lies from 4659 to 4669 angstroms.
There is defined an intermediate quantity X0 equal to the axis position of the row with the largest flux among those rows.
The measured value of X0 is 4665.20 angstroms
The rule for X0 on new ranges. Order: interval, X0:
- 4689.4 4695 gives 4694.29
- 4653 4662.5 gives 4656.61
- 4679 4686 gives 4679.19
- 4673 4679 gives 4674.88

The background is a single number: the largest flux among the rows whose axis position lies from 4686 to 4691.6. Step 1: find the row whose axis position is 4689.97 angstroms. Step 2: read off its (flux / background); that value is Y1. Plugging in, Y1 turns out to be 1.0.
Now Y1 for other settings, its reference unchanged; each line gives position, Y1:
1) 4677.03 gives 1.0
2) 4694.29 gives 1.2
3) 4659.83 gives 0.5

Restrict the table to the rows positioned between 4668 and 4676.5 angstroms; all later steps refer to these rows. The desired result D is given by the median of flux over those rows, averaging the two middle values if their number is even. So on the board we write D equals 14.4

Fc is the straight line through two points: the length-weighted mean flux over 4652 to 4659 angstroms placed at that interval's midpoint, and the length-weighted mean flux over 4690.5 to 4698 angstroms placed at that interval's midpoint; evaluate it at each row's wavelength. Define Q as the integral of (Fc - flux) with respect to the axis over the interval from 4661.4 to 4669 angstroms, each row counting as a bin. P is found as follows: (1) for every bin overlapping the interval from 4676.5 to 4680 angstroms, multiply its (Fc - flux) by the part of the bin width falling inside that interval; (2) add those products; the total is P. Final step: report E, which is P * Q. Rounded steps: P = -5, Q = 41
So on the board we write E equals -225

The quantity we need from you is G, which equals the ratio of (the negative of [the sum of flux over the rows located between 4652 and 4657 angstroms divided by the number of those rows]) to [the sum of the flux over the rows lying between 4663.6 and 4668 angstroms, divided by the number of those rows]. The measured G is -1.6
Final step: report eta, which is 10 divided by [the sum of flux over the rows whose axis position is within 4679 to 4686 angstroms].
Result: 0.08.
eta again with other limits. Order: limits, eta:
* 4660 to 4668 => 0.11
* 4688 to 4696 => 0.08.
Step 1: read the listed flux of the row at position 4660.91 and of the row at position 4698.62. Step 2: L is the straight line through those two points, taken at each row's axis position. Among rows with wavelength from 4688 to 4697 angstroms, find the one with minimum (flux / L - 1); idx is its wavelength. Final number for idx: 4692.13 angstroms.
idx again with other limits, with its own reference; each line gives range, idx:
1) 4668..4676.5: 4668.42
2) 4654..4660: 4658.76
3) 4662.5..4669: 4668.42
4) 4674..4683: 4682.42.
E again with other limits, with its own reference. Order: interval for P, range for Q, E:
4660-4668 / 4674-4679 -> -259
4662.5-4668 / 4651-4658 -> -236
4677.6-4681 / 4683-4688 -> -97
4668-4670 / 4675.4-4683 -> -339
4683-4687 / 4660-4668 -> 256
